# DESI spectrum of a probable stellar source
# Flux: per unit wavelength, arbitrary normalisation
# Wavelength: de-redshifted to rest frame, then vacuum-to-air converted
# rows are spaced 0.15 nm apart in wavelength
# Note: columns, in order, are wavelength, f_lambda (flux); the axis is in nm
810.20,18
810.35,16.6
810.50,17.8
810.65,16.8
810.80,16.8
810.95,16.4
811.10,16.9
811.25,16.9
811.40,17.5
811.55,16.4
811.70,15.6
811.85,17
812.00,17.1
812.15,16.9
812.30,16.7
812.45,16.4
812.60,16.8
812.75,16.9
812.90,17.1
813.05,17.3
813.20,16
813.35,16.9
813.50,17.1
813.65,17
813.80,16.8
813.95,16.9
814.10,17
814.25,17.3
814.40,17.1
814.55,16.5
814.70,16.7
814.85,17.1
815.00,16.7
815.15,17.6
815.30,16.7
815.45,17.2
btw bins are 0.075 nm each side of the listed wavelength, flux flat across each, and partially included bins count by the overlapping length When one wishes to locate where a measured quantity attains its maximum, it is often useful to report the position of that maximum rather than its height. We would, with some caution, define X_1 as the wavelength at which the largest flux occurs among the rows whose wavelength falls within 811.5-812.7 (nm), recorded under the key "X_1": 812.00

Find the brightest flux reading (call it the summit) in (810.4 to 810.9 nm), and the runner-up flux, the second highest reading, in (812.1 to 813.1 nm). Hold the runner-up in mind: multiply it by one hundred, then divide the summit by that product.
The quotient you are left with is 0.0104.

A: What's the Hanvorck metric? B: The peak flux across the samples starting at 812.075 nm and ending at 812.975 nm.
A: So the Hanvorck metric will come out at 17.1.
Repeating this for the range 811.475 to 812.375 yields 17.1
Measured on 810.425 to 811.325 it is 17.8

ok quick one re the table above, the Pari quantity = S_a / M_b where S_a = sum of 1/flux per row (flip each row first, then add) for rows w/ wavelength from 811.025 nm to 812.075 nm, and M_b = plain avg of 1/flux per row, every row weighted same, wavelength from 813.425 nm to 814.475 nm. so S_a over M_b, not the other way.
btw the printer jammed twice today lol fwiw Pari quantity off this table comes 7.12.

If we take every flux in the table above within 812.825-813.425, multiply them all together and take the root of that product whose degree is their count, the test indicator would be 16.8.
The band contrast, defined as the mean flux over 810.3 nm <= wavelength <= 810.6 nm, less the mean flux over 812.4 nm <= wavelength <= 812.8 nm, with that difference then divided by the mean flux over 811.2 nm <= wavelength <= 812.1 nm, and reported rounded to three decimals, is 0.030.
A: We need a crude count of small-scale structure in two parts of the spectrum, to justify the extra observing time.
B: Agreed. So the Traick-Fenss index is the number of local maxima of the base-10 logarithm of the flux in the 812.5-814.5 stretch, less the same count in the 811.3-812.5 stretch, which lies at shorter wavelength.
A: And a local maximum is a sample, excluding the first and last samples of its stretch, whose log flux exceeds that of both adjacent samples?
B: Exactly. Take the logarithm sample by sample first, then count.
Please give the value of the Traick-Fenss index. 2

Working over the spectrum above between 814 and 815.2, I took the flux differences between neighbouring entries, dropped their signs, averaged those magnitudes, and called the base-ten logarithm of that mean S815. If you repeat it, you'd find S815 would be -0.368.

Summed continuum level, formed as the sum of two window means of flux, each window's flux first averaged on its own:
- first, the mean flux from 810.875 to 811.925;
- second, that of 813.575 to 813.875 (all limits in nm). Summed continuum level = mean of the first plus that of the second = 33.6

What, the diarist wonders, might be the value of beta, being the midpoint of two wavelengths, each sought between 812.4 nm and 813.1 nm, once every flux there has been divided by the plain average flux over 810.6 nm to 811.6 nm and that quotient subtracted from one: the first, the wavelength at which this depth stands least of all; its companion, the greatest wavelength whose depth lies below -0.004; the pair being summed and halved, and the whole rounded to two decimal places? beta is 813.05 nm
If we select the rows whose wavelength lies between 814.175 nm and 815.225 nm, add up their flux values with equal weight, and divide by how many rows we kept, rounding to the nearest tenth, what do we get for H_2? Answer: 17.0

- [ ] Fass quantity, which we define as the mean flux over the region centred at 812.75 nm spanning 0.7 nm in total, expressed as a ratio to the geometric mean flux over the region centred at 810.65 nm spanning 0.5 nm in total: 0.987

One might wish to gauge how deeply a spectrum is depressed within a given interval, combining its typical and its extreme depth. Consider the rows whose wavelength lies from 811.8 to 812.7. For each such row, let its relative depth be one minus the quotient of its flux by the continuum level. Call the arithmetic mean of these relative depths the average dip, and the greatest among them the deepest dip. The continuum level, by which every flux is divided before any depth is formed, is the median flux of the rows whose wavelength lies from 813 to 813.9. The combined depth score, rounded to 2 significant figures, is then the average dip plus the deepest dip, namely 0.040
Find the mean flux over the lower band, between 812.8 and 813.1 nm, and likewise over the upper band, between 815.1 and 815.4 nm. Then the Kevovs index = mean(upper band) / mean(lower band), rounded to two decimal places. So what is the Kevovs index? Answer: 1.00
